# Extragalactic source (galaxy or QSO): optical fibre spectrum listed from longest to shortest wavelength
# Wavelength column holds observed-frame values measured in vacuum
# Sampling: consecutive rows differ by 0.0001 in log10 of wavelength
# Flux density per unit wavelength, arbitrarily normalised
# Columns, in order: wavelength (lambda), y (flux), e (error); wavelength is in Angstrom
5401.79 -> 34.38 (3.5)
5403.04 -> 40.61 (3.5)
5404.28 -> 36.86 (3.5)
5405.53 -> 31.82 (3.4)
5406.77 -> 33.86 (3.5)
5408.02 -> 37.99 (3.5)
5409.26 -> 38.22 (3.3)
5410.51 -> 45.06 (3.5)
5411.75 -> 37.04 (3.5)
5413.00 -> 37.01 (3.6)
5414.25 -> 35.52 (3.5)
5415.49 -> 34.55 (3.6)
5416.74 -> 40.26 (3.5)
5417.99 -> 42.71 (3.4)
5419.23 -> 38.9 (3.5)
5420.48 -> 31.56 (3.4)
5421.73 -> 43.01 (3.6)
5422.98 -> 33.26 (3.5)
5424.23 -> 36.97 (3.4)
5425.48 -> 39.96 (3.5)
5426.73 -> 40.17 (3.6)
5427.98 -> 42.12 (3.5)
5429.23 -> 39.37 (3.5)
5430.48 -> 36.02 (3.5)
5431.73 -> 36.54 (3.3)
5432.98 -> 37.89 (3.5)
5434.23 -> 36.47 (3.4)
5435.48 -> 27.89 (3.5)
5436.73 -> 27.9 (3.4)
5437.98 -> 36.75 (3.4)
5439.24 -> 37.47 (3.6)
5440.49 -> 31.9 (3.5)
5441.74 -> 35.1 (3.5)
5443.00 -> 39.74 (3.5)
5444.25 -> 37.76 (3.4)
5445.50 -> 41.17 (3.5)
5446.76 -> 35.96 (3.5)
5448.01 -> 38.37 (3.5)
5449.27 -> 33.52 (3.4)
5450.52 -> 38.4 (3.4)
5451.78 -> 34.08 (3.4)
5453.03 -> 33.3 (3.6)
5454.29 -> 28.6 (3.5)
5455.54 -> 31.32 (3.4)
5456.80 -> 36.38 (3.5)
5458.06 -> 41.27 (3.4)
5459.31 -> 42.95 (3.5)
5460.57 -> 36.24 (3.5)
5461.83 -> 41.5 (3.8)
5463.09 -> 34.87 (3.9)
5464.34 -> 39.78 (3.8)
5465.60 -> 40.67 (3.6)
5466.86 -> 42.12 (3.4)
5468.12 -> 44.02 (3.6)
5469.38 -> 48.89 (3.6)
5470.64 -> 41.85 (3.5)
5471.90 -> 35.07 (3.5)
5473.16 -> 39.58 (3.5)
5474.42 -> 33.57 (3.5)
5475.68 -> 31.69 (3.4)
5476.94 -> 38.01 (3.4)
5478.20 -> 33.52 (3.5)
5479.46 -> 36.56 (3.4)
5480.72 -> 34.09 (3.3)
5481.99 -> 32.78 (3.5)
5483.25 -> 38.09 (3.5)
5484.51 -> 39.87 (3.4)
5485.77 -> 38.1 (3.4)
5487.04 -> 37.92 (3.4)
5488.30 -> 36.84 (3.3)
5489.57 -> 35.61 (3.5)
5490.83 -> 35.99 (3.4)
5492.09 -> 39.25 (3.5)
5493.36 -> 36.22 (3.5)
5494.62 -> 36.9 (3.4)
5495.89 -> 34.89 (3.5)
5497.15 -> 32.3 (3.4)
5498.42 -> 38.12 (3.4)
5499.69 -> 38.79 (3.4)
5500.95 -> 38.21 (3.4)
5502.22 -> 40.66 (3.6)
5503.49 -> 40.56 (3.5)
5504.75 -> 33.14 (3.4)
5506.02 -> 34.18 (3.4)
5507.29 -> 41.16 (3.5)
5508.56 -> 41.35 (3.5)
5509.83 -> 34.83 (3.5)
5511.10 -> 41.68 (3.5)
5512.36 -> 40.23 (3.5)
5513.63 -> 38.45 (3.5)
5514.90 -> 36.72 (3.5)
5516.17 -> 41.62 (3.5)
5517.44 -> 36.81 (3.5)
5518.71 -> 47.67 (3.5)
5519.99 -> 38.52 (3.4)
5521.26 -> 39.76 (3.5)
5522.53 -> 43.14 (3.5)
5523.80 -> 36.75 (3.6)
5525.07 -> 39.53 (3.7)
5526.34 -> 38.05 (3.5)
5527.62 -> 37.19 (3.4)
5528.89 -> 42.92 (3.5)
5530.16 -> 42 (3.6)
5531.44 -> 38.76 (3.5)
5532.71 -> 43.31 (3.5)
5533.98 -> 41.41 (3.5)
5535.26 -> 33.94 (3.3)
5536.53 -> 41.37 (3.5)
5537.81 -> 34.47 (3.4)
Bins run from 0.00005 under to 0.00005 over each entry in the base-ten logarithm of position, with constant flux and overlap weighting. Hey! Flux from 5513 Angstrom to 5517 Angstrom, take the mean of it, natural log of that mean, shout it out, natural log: 3.66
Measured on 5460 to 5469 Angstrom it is 3.69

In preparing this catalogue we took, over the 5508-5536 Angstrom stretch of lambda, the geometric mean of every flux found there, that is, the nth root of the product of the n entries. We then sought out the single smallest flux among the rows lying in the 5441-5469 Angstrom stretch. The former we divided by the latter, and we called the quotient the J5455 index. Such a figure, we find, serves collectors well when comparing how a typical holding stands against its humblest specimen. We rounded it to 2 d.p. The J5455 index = 1.39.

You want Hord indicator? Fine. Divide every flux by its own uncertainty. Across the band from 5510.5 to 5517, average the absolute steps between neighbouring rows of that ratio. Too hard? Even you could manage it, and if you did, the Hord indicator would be 0.70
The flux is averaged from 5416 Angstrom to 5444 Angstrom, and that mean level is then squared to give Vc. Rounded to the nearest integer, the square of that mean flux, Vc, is 1362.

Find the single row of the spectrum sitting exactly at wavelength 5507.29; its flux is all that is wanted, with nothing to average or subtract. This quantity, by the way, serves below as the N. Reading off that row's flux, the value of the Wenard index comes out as 41.16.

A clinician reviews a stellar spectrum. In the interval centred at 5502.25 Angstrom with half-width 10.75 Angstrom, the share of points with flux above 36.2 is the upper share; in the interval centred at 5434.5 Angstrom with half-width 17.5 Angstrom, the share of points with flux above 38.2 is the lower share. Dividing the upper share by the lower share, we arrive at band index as 1.80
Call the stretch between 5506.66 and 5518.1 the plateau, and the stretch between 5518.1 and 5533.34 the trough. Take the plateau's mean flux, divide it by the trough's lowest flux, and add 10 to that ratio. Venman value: 11.1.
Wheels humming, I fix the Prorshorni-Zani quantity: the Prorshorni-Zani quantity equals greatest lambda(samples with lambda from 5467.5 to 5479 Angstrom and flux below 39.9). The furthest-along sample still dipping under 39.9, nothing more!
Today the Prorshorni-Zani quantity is 5478.20 Angstrom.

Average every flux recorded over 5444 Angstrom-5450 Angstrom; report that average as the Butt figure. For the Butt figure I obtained 37.4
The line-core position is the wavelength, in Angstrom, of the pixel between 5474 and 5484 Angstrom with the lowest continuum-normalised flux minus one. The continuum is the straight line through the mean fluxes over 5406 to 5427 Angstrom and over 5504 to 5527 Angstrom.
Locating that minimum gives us 5475.68 Angstrom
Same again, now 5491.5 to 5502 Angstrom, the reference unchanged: 5497.15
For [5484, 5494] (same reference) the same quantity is 5489.57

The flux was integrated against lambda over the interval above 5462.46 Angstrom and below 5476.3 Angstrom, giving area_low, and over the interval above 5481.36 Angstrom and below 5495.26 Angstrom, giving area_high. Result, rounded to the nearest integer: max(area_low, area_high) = 544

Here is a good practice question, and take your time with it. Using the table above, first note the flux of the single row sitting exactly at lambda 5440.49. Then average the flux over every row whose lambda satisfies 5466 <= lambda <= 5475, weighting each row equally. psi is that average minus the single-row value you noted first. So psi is 9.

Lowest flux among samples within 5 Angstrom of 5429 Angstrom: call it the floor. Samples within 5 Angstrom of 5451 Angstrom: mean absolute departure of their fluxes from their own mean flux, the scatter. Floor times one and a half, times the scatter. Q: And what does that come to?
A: 137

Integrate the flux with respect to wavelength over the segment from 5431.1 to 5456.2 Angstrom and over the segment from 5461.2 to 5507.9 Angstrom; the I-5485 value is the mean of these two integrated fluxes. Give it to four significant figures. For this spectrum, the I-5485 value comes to 1320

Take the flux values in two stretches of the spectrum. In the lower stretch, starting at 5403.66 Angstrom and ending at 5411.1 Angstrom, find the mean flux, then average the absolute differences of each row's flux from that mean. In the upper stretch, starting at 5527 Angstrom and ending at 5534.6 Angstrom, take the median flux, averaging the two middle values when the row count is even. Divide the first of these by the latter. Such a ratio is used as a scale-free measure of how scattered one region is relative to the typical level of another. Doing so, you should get 0.075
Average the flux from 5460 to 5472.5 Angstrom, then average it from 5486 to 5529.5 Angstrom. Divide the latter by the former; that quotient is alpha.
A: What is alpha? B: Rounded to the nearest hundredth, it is 0.95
